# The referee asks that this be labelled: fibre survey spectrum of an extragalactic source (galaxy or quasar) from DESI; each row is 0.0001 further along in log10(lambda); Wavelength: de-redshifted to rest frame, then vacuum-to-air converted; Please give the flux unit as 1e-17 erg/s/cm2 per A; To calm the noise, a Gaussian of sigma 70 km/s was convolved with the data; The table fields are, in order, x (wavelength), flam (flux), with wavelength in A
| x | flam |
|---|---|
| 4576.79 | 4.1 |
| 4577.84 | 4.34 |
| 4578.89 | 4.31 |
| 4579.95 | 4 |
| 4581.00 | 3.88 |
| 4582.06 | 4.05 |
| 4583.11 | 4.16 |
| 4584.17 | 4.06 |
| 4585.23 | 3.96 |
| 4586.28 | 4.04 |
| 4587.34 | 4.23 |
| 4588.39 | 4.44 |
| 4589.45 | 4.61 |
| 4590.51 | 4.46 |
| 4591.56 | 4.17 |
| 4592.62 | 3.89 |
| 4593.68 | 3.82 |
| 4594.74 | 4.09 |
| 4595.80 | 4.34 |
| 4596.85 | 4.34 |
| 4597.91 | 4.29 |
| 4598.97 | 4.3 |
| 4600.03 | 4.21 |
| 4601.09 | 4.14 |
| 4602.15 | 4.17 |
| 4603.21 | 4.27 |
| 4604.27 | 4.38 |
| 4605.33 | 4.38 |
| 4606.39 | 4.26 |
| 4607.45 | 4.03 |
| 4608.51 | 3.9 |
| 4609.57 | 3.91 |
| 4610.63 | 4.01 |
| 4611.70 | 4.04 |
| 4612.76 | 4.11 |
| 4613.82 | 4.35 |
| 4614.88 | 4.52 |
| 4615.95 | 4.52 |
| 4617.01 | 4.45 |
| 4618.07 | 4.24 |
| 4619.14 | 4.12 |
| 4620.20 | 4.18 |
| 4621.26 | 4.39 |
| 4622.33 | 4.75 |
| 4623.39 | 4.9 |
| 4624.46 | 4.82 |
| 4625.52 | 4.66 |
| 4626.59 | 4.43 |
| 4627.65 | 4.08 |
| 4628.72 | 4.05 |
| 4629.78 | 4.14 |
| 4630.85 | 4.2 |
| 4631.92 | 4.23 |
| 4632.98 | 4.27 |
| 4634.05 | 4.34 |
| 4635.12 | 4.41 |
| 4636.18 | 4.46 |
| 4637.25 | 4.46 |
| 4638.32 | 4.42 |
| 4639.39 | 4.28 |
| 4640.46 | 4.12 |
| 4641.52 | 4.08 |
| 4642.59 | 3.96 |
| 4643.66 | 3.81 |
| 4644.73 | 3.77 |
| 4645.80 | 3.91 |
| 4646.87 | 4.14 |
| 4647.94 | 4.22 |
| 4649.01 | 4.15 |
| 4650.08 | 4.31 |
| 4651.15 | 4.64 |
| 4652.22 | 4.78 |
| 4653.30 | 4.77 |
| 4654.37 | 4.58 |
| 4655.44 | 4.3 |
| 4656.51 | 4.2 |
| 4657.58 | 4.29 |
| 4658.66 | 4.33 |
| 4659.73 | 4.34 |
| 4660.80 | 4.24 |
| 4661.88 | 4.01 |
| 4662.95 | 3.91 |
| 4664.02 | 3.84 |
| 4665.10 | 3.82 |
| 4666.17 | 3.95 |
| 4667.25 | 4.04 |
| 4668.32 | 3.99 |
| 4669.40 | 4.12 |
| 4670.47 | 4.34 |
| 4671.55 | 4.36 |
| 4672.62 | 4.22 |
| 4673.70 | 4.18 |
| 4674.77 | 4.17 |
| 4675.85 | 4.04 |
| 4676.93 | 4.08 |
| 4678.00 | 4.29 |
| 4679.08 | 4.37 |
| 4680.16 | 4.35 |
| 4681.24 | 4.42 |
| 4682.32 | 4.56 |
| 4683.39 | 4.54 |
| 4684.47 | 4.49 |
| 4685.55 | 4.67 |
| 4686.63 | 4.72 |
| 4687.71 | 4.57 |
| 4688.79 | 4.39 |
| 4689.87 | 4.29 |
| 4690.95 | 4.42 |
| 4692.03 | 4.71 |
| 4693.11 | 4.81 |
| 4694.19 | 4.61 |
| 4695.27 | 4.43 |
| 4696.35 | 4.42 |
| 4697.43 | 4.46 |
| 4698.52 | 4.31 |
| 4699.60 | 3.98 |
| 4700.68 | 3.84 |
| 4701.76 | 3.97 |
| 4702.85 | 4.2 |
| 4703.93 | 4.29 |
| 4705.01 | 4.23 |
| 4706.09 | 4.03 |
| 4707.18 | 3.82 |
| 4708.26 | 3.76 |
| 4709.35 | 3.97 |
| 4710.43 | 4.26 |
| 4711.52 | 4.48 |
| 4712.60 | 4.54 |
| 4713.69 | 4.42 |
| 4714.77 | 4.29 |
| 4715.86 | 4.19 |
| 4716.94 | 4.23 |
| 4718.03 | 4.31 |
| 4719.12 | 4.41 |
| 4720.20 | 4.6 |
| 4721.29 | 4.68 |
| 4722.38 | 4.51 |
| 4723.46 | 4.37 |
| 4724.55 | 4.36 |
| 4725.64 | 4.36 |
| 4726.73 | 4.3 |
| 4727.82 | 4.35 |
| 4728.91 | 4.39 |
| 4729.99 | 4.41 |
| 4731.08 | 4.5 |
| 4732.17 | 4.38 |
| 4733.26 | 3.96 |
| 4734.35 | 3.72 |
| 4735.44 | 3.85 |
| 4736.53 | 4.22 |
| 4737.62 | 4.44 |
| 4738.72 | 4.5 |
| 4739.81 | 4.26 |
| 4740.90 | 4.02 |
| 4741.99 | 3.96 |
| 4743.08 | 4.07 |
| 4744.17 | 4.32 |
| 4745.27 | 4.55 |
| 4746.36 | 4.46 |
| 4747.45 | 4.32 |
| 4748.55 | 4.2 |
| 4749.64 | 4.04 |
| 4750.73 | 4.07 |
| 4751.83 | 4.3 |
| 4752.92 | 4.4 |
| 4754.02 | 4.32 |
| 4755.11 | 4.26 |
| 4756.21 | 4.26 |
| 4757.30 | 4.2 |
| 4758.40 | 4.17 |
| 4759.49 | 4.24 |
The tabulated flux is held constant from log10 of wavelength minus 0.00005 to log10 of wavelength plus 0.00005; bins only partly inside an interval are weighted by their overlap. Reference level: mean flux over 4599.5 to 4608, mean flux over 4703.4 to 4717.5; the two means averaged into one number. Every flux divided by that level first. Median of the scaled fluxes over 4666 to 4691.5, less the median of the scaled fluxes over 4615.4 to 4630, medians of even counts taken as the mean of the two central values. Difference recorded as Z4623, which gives -0.015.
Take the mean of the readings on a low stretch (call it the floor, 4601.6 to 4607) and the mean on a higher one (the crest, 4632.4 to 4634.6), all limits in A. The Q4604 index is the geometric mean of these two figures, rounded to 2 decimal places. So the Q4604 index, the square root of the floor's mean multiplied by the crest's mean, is 4.30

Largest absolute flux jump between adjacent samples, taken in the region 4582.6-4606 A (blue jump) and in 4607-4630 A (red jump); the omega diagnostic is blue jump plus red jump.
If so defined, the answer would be 0.65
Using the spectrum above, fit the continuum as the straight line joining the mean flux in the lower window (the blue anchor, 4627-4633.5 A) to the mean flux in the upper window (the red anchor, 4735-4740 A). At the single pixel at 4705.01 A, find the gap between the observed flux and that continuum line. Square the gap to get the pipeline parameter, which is 0.000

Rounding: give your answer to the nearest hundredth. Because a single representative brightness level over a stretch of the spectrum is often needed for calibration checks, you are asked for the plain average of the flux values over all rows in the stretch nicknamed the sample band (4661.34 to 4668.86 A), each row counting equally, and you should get 3.94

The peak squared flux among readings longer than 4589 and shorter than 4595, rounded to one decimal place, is 21.3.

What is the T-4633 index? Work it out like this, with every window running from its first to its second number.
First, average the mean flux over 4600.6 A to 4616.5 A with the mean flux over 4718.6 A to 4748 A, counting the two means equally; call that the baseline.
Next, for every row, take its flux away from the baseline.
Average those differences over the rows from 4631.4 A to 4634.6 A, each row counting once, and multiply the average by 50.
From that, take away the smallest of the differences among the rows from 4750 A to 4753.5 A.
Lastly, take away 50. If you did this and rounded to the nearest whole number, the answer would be -51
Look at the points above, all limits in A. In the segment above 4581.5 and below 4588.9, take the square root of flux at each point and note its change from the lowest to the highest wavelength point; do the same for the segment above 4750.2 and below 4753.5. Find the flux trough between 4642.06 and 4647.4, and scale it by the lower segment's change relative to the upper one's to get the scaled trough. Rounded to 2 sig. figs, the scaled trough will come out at 4.5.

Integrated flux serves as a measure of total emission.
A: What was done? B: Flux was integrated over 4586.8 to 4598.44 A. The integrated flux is 49.4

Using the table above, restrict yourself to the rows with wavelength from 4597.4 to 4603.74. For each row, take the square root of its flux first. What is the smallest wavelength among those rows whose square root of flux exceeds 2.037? 4597.91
